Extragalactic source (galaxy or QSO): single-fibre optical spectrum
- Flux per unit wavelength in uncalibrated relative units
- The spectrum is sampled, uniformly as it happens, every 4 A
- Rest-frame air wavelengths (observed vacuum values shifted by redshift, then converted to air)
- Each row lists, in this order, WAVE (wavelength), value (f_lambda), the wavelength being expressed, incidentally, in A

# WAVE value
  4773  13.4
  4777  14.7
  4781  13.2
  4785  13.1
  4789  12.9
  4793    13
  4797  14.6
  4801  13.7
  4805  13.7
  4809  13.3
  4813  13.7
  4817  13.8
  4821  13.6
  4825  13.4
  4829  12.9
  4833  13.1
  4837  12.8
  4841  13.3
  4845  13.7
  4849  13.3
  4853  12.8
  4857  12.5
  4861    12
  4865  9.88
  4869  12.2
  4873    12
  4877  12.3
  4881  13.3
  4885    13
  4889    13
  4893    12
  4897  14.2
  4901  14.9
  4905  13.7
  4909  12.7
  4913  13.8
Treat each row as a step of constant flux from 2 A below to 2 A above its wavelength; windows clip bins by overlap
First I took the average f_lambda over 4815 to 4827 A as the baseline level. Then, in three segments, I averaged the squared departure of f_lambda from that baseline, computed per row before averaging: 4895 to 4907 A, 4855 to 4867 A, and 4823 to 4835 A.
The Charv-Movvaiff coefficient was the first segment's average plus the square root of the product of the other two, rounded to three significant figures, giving 1.92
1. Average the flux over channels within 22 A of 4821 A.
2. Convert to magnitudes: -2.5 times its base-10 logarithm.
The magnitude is -2.82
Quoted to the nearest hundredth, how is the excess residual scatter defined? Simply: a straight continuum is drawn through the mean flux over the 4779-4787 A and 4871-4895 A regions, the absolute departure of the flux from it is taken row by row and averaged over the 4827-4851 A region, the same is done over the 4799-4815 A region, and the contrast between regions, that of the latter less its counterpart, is 0.22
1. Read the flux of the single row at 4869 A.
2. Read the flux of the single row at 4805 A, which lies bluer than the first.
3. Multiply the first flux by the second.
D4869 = 167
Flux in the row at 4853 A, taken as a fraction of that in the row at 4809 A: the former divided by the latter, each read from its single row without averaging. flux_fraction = 0.96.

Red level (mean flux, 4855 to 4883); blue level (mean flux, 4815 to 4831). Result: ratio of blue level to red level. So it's 1.12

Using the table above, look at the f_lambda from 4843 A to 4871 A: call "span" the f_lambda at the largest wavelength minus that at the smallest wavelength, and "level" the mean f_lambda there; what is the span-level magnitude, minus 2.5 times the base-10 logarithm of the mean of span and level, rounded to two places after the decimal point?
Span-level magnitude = -1.83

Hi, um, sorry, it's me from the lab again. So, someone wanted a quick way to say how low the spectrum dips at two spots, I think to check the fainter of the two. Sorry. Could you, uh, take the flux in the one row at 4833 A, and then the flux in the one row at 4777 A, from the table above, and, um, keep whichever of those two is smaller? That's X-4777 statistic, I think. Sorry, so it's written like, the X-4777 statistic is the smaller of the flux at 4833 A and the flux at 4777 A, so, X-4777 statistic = 13.1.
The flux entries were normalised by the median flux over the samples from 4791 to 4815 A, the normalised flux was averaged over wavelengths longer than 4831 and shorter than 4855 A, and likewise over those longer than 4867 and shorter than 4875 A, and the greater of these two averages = 0.961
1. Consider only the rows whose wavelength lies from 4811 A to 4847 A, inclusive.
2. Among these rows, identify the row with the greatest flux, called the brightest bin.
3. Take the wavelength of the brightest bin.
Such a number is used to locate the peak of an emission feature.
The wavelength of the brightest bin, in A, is 4817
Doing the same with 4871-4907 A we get 4901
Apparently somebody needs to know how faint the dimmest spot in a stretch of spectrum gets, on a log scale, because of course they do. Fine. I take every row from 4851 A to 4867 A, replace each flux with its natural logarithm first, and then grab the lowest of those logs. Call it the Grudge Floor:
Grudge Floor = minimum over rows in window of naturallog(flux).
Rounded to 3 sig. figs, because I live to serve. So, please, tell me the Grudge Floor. 2.29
